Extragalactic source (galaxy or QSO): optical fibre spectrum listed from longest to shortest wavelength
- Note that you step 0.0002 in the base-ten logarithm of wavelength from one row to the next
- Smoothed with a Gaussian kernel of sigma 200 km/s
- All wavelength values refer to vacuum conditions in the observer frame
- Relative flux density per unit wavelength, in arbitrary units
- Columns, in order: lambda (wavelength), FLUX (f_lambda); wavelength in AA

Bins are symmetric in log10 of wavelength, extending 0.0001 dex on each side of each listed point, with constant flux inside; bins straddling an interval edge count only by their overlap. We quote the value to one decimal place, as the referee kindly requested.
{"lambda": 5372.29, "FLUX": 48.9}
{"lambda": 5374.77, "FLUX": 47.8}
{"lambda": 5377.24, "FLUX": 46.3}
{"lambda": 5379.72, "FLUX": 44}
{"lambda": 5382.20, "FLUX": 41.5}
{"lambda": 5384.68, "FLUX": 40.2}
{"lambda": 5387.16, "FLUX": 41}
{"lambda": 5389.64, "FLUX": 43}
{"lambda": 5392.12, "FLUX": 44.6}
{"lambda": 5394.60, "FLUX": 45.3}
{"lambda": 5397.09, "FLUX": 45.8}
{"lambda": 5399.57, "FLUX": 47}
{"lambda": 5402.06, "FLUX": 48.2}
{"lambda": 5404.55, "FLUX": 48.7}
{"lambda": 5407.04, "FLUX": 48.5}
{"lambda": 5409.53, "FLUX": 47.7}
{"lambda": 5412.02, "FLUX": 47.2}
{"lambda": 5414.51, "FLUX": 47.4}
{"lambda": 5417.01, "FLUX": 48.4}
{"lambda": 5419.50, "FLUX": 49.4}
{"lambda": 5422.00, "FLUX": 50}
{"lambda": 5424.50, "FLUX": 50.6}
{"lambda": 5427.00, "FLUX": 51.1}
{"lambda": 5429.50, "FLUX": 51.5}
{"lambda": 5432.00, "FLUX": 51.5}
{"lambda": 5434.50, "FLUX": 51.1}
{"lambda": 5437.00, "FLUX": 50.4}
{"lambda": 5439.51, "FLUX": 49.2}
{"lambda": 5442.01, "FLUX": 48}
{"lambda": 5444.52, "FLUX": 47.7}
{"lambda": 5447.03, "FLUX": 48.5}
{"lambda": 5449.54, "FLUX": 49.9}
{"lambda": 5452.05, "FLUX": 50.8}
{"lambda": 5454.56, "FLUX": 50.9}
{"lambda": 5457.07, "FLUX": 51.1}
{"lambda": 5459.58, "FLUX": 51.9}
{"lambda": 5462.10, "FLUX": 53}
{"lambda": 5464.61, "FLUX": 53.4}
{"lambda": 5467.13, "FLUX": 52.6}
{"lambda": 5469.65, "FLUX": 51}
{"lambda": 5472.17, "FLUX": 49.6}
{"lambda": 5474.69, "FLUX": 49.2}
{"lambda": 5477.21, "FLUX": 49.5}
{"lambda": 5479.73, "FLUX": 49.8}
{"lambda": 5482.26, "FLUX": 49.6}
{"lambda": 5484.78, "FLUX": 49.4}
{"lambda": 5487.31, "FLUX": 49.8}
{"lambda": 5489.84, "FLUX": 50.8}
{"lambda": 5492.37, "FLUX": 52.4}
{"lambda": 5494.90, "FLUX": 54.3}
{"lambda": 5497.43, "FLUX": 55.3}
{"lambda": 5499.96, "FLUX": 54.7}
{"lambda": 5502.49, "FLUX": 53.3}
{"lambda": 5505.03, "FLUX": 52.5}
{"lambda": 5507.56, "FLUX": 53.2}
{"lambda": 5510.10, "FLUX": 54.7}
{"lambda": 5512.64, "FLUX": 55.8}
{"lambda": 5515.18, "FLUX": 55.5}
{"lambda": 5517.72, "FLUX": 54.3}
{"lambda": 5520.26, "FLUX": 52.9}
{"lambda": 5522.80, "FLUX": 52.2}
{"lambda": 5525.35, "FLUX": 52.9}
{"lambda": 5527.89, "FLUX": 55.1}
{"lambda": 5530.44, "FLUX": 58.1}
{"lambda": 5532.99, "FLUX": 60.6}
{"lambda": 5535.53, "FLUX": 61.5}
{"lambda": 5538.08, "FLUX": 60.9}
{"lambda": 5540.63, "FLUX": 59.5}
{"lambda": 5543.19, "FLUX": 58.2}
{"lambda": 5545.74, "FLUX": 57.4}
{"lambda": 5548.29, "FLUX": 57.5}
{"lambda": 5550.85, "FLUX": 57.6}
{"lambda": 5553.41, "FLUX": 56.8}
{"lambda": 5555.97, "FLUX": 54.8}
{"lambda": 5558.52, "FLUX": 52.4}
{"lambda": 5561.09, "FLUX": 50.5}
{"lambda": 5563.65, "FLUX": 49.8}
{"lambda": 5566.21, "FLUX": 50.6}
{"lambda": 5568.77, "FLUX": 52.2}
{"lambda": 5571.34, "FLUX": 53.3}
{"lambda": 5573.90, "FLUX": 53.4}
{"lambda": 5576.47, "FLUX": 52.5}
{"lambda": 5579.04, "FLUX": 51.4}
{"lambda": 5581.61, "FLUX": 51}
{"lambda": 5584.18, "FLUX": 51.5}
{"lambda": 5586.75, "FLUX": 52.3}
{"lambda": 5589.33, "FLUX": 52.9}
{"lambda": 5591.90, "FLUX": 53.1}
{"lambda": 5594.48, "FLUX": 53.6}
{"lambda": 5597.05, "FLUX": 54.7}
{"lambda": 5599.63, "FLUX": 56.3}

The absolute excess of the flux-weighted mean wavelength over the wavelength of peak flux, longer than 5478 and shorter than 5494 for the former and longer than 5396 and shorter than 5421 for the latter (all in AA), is 66.6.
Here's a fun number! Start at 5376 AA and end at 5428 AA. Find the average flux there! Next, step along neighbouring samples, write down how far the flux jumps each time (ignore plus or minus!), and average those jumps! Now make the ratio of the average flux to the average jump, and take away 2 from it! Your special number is 44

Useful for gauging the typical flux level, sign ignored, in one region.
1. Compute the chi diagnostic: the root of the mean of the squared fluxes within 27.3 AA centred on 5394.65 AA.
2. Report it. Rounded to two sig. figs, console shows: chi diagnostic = 45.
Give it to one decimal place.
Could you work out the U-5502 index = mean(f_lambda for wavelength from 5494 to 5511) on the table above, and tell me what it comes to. 54.0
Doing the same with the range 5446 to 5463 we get 50.9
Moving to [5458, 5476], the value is 51.5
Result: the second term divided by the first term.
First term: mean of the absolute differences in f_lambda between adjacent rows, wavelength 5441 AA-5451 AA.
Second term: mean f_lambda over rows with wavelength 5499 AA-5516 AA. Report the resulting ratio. 65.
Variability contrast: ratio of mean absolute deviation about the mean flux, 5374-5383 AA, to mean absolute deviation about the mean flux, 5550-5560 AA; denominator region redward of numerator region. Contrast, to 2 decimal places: 1.19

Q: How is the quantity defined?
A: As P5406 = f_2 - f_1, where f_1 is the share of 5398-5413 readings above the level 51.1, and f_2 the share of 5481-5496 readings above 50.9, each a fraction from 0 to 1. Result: 0.33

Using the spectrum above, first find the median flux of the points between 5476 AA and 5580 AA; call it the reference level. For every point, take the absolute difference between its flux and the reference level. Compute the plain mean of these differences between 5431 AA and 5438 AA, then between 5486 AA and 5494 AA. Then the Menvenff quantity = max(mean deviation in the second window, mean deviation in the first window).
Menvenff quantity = 2.3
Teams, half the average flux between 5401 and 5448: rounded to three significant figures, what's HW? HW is 24.6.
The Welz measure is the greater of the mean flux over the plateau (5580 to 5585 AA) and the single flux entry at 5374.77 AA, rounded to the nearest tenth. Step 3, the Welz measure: 51.2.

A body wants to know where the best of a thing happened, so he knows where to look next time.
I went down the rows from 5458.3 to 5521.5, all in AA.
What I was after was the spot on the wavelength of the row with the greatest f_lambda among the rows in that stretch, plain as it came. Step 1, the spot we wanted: 5512.64 AA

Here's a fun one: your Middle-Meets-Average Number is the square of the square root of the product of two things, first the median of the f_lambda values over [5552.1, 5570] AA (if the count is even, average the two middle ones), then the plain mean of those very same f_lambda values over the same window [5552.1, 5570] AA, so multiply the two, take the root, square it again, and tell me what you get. 2738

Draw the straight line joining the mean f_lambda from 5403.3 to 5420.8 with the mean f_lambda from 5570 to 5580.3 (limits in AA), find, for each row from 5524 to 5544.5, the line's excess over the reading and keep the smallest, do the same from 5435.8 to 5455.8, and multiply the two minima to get 15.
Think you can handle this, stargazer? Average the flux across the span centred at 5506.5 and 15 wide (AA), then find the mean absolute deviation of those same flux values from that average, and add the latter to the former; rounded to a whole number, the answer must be 55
